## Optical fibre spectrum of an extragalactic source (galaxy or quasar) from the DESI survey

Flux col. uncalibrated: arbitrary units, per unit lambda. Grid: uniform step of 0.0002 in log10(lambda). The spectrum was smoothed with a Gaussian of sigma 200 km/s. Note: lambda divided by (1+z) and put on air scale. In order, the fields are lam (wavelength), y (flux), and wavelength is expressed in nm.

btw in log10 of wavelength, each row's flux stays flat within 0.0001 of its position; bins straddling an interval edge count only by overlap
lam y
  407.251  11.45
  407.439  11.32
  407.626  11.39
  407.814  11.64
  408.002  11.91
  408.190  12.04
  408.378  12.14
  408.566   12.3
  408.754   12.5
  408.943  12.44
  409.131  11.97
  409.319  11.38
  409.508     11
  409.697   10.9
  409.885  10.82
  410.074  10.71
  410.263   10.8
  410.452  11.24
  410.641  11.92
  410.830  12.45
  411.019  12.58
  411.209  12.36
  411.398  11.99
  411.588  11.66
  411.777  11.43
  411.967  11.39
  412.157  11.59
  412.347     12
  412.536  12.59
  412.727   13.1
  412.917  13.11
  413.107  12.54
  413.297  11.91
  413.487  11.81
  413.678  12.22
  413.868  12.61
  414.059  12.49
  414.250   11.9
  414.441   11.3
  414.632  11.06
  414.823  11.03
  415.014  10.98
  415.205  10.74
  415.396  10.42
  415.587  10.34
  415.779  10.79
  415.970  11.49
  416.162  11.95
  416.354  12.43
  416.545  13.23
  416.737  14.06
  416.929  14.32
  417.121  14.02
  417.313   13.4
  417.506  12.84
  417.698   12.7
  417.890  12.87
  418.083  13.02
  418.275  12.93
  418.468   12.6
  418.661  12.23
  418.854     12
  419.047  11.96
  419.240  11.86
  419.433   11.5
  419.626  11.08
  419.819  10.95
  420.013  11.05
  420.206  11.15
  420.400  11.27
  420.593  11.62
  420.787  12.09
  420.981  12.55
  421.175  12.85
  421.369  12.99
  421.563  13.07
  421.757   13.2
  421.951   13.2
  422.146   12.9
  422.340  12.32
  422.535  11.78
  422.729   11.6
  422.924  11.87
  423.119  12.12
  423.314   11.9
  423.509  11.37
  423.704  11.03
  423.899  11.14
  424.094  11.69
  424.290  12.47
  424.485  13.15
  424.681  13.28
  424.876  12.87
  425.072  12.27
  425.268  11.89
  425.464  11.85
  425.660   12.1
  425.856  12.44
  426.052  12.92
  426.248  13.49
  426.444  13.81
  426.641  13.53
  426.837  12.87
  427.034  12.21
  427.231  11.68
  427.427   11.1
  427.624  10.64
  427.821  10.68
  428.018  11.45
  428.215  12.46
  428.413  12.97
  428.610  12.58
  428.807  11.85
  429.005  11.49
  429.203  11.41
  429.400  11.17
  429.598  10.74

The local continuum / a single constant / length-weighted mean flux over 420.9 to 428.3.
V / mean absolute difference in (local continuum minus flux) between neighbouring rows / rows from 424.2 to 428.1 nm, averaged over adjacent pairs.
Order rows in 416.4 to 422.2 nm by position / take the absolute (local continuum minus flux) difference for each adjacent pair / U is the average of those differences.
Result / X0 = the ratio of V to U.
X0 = 1.63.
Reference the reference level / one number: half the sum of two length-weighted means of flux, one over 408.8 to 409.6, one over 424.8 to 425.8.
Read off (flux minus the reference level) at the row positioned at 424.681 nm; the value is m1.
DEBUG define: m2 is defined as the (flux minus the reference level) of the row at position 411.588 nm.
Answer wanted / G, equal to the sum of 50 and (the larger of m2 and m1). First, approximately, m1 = 1.3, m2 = -0.3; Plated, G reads 51.3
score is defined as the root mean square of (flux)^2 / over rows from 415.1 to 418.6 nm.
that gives 159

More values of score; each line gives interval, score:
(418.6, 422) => 147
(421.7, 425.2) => 151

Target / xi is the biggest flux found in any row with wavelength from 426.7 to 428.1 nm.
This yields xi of 12.87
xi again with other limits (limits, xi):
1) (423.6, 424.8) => 13.28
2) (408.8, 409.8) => 12.44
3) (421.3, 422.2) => 13.2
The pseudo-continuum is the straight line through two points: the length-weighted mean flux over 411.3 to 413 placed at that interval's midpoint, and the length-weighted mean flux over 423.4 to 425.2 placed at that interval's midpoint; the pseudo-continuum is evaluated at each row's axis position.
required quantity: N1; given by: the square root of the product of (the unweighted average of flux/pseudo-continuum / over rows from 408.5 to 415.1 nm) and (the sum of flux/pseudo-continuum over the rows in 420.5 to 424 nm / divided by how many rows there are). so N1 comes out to 0.99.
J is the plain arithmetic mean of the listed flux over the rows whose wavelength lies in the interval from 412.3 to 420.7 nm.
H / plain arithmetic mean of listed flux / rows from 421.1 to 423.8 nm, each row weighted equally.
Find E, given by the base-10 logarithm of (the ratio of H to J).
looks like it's 0.01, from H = 12.3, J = 12.1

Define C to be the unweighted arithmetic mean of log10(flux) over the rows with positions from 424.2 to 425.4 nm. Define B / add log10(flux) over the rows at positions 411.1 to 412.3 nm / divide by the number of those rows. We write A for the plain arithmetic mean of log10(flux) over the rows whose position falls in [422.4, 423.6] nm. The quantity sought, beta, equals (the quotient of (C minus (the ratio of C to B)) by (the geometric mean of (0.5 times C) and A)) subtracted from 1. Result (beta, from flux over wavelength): 0.907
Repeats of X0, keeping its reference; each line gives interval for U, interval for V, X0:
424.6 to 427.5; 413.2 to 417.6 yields 0.90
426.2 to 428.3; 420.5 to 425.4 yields 0.66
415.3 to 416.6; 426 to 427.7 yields 1.03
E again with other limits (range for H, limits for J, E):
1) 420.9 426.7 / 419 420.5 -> 0.04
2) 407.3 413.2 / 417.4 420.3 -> -0.01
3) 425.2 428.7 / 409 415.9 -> 0.02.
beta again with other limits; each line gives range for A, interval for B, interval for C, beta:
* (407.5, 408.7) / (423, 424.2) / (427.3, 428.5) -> 0.918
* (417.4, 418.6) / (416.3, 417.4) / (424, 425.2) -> 0.835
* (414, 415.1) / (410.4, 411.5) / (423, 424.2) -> 0.893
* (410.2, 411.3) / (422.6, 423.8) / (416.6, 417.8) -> 0.910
